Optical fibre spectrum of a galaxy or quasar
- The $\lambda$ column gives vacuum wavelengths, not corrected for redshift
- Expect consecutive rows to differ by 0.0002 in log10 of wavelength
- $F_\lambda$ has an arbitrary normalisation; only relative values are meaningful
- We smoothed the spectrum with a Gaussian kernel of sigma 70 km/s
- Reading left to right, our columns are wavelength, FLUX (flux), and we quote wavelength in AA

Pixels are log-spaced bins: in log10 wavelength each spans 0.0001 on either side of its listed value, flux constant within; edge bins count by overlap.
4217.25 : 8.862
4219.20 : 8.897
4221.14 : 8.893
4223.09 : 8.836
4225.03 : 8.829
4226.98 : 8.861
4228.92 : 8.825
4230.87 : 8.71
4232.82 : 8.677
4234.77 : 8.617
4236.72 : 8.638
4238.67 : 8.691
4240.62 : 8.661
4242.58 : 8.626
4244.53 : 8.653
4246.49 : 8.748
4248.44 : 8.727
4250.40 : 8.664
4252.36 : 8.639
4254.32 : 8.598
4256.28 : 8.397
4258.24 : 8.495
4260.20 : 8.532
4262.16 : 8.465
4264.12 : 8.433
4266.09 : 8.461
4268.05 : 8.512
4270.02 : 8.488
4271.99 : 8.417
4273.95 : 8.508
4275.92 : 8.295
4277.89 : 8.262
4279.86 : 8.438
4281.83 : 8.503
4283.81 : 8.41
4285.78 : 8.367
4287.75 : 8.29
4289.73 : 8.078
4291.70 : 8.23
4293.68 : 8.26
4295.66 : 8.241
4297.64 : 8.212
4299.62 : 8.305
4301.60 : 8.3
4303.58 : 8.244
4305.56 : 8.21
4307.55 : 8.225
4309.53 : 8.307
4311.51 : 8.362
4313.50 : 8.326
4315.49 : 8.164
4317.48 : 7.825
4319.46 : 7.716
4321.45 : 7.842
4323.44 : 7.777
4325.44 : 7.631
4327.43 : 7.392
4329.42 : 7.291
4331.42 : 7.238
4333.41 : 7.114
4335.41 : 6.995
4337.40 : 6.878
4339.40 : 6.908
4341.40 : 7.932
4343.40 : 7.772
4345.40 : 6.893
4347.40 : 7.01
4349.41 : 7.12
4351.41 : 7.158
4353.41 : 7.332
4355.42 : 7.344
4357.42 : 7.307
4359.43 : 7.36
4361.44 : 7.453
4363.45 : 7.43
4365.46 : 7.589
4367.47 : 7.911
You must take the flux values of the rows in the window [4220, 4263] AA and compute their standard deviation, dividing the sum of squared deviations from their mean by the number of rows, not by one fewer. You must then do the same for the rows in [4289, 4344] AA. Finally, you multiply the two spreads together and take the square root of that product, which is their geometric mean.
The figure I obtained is 0.25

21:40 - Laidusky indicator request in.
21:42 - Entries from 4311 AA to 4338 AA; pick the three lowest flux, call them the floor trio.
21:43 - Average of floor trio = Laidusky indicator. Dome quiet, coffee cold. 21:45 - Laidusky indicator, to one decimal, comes 7.0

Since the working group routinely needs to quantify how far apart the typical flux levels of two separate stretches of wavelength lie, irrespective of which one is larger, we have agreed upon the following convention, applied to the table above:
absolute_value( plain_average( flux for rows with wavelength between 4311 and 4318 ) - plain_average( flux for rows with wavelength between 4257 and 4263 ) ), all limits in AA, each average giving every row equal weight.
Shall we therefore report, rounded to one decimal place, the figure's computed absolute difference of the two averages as 0.3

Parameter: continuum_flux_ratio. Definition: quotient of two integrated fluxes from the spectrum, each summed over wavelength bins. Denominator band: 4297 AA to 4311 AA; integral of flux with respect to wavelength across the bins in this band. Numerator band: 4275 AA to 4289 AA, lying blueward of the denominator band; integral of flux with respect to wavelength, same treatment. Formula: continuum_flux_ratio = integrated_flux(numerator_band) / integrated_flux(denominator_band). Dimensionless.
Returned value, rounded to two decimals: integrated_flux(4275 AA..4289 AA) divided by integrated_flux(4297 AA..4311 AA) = 1.01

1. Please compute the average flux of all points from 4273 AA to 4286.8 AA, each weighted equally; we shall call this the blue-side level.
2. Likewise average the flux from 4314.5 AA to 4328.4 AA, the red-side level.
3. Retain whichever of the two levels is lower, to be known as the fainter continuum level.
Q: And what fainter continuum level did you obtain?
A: 7.8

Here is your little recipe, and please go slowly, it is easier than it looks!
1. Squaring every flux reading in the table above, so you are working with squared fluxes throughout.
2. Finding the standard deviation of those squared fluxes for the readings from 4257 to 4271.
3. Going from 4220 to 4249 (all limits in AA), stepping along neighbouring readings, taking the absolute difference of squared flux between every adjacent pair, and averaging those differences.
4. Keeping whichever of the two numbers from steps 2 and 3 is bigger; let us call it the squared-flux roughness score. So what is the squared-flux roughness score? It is 0.8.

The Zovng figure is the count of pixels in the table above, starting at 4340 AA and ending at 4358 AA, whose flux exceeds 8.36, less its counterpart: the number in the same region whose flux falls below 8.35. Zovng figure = -9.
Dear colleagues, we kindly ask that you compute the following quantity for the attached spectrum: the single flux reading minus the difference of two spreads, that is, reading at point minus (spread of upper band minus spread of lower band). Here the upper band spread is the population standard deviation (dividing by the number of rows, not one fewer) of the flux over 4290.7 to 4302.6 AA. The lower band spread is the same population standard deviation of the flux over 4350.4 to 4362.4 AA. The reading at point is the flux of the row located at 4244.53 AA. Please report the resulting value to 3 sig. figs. 8.71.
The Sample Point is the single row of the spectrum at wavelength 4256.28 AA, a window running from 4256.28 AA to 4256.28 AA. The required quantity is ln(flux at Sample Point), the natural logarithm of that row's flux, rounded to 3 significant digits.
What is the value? 2.13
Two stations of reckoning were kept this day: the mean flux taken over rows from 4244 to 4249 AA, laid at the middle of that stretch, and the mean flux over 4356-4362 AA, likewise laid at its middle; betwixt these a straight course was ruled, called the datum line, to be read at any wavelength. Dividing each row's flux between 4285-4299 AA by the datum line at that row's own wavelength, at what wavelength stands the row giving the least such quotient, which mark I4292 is 4289.73 AA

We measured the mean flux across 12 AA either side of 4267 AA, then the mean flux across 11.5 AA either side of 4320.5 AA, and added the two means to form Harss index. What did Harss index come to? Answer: 16.3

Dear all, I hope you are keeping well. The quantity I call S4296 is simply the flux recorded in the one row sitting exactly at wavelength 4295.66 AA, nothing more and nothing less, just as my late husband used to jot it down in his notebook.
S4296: 8.241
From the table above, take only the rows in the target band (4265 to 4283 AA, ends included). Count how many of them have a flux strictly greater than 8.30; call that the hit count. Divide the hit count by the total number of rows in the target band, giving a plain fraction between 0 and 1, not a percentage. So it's 0.78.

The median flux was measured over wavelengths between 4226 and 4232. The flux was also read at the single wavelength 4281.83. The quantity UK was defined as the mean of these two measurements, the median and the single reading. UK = 8.7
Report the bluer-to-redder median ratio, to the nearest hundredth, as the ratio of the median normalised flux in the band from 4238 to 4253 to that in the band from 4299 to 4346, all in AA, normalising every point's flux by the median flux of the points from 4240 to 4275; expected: 1.11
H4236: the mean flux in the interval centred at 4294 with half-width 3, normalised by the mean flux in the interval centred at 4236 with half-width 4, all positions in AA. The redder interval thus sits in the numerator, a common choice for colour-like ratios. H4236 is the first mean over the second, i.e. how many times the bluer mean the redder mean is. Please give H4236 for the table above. 0.95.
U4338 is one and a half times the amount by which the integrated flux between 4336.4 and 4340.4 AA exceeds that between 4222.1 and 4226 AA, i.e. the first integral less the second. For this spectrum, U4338 -10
